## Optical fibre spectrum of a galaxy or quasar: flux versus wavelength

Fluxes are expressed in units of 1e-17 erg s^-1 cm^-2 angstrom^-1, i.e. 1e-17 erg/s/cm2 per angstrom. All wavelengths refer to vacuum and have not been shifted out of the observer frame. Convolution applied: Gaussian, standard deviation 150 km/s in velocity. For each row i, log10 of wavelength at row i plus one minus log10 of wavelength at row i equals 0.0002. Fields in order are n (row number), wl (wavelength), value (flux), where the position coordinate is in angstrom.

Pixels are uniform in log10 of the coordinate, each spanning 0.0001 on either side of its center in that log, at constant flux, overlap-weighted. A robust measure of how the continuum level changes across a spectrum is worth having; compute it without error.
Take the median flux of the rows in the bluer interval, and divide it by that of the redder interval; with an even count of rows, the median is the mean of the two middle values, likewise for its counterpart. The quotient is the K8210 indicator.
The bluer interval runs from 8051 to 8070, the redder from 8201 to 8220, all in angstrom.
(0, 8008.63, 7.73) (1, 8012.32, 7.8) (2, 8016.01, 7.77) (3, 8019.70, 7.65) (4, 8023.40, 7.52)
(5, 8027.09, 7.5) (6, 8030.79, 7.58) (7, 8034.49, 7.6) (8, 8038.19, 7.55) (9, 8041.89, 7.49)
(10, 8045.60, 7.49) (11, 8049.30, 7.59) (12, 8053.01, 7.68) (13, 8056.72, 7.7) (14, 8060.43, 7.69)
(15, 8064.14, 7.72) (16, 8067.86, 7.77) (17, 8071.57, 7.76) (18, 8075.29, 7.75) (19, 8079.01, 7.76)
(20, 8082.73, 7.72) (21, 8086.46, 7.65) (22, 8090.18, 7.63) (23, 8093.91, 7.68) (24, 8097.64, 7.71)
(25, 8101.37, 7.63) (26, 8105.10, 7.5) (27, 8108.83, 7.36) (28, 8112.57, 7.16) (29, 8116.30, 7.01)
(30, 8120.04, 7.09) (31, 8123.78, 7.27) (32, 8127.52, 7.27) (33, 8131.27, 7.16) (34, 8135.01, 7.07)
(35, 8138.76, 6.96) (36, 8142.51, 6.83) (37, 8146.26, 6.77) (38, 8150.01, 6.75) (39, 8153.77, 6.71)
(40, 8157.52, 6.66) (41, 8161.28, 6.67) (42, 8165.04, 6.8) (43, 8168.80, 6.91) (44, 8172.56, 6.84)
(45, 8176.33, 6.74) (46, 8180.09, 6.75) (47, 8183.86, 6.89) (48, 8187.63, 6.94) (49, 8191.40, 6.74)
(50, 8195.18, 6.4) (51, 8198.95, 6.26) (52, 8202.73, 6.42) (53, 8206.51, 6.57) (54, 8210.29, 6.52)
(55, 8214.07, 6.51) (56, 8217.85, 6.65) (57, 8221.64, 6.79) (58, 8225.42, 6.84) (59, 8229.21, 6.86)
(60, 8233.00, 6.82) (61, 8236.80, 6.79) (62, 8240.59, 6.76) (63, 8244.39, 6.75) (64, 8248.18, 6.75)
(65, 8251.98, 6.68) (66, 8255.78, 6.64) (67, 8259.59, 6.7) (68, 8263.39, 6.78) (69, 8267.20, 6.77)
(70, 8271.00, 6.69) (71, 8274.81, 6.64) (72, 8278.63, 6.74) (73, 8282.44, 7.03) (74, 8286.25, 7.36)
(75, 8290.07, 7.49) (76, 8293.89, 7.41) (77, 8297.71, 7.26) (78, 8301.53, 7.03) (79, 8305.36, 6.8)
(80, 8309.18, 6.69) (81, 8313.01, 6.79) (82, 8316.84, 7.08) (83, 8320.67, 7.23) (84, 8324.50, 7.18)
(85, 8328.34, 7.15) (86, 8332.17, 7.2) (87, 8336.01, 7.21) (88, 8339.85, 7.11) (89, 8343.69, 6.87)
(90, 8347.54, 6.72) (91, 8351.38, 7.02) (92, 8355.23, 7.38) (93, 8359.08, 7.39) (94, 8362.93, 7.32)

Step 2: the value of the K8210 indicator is 1.18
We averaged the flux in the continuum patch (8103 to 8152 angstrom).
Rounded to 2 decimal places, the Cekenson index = 7.09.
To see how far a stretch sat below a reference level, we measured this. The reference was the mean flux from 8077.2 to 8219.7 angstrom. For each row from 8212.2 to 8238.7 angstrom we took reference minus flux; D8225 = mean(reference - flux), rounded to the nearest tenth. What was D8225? 0.2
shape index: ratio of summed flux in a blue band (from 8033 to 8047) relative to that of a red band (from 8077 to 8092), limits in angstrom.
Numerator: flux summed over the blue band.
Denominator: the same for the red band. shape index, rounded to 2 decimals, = 0.98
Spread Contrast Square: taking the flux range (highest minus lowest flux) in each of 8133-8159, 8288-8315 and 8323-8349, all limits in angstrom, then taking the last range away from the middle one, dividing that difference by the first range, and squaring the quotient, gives 0.6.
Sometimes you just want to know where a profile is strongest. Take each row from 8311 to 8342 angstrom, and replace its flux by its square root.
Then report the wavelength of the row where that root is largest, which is 8320.67 angstrom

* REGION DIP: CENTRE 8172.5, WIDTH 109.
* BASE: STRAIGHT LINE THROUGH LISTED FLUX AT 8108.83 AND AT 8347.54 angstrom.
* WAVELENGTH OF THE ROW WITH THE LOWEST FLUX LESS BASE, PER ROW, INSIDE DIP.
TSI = 8198.95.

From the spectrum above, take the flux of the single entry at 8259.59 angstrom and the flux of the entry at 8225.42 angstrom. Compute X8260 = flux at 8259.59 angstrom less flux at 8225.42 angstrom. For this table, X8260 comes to -0.14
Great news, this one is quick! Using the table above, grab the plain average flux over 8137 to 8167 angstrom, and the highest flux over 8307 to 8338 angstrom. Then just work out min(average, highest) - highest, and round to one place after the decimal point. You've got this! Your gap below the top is -0.5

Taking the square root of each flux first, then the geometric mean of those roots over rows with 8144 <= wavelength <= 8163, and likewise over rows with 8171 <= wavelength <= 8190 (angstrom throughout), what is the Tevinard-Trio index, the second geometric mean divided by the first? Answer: 1.01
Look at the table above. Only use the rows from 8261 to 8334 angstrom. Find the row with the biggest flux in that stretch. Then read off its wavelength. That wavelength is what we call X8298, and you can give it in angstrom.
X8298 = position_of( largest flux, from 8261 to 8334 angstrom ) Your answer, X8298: 8290.07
